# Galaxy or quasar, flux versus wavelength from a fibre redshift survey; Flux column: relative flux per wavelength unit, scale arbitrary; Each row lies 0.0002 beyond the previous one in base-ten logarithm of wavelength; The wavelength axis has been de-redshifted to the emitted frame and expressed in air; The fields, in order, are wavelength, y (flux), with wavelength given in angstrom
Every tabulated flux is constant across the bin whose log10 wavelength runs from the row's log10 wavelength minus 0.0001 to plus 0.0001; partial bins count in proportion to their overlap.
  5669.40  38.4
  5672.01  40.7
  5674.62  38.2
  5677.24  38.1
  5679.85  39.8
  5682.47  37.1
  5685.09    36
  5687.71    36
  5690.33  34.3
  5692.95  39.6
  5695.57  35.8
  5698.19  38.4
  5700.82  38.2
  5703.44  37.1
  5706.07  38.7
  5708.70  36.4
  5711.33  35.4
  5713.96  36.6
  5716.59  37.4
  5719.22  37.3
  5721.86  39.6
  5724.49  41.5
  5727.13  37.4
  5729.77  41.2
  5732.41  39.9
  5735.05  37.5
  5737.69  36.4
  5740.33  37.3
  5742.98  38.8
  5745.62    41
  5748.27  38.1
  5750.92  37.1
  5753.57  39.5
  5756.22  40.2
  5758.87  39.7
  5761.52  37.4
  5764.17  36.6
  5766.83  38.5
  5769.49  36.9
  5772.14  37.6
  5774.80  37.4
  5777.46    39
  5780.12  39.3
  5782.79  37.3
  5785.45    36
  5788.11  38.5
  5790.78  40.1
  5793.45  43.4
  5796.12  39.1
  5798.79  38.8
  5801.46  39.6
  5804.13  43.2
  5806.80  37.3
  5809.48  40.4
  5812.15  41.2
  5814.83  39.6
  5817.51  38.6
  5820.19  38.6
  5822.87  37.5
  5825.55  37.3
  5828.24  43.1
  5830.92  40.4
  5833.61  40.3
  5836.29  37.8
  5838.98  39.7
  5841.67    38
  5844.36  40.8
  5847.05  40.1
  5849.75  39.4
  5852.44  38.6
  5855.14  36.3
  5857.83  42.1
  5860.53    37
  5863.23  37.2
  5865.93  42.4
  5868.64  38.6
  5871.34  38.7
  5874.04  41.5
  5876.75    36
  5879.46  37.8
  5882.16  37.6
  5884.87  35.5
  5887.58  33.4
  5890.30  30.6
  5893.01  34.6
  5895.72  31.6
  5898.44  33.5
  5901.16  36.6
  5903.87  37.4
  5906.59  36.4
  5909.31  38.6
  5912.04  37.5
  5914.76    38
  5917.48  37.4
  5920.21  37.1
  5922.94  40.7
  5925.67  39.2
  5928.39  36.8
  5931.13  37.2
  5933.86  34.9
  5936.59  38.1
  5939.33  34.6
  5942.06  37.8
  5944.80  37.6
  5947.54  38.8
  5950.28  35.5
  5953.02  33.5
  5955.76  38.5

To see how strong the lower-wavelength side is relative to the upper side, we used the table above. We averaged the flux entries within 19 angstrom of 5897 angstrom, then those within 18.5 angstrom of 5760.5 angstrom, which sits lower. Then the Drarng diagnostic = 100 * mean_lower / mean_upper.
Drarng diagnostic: 108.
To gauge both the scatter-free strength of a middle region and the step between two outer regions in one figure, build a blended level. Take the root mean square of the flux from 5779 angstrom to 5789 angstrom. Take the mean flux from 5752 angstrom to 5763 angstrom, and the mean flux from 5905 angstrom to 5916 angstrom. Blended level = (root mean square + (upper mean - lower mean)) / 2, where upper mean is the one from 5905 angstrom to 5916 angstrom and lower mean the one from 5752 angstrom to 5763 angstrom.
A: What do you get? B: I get 18.1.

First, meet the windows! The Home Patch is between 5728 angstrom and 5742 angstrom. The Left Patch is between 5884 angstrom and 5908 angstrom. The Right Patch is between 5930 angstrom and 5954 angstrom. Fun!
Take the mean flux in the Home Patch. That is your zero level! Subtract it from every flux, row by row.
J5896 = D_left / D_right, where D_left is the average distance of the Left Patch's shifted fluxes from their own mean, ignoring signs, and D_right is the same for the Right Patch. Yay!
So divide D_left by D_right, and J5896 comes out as 1.17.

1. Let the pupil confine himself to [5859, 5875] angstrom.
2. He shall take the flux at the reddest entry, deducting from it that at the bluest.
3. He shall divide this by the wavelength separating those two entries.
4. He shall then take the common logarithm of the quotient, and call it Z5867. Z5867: -0.48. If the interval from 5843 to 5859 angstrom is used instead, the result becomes -1.02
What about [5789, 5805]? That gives -0.63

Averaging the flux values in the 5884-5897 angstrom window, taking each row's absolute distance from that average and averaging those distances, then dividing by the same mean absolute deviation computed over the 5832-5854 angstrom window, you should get 1.8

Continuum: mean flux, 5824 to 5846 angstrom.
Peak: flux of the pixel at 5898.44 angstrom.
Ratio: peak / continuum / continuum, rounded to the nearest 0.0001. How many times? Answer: 0.0213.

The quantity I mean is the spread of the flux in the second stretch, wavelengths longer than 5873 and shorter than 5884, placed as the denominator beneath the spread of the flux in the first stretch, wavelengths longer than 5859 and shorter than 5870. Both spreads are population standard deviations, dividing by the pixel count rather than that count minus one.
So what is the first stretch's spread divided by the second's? 1.1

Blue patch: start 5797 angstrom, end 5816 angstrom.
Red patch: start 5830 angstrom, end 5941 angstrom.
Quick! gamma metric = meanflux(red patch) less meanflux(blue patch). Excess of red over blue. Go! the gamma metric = -2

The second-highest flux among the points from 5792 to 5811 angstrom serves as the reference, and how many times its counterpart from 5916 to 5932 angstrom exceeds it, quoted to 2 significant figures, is 0.91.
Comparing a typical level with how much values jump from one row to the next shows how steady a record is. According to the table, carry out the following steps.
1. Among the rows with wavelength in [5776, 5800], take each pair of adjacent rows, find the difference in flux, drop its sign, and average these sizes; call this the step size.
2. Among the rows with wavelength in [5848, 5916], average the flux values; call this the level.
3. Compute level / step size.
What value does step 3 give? 19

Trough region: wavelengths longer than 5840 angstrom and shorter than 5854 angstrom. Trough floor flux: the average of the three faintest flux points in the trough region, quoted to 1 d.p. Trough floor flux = 38.7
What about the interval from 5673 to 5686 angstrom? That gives 37.1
